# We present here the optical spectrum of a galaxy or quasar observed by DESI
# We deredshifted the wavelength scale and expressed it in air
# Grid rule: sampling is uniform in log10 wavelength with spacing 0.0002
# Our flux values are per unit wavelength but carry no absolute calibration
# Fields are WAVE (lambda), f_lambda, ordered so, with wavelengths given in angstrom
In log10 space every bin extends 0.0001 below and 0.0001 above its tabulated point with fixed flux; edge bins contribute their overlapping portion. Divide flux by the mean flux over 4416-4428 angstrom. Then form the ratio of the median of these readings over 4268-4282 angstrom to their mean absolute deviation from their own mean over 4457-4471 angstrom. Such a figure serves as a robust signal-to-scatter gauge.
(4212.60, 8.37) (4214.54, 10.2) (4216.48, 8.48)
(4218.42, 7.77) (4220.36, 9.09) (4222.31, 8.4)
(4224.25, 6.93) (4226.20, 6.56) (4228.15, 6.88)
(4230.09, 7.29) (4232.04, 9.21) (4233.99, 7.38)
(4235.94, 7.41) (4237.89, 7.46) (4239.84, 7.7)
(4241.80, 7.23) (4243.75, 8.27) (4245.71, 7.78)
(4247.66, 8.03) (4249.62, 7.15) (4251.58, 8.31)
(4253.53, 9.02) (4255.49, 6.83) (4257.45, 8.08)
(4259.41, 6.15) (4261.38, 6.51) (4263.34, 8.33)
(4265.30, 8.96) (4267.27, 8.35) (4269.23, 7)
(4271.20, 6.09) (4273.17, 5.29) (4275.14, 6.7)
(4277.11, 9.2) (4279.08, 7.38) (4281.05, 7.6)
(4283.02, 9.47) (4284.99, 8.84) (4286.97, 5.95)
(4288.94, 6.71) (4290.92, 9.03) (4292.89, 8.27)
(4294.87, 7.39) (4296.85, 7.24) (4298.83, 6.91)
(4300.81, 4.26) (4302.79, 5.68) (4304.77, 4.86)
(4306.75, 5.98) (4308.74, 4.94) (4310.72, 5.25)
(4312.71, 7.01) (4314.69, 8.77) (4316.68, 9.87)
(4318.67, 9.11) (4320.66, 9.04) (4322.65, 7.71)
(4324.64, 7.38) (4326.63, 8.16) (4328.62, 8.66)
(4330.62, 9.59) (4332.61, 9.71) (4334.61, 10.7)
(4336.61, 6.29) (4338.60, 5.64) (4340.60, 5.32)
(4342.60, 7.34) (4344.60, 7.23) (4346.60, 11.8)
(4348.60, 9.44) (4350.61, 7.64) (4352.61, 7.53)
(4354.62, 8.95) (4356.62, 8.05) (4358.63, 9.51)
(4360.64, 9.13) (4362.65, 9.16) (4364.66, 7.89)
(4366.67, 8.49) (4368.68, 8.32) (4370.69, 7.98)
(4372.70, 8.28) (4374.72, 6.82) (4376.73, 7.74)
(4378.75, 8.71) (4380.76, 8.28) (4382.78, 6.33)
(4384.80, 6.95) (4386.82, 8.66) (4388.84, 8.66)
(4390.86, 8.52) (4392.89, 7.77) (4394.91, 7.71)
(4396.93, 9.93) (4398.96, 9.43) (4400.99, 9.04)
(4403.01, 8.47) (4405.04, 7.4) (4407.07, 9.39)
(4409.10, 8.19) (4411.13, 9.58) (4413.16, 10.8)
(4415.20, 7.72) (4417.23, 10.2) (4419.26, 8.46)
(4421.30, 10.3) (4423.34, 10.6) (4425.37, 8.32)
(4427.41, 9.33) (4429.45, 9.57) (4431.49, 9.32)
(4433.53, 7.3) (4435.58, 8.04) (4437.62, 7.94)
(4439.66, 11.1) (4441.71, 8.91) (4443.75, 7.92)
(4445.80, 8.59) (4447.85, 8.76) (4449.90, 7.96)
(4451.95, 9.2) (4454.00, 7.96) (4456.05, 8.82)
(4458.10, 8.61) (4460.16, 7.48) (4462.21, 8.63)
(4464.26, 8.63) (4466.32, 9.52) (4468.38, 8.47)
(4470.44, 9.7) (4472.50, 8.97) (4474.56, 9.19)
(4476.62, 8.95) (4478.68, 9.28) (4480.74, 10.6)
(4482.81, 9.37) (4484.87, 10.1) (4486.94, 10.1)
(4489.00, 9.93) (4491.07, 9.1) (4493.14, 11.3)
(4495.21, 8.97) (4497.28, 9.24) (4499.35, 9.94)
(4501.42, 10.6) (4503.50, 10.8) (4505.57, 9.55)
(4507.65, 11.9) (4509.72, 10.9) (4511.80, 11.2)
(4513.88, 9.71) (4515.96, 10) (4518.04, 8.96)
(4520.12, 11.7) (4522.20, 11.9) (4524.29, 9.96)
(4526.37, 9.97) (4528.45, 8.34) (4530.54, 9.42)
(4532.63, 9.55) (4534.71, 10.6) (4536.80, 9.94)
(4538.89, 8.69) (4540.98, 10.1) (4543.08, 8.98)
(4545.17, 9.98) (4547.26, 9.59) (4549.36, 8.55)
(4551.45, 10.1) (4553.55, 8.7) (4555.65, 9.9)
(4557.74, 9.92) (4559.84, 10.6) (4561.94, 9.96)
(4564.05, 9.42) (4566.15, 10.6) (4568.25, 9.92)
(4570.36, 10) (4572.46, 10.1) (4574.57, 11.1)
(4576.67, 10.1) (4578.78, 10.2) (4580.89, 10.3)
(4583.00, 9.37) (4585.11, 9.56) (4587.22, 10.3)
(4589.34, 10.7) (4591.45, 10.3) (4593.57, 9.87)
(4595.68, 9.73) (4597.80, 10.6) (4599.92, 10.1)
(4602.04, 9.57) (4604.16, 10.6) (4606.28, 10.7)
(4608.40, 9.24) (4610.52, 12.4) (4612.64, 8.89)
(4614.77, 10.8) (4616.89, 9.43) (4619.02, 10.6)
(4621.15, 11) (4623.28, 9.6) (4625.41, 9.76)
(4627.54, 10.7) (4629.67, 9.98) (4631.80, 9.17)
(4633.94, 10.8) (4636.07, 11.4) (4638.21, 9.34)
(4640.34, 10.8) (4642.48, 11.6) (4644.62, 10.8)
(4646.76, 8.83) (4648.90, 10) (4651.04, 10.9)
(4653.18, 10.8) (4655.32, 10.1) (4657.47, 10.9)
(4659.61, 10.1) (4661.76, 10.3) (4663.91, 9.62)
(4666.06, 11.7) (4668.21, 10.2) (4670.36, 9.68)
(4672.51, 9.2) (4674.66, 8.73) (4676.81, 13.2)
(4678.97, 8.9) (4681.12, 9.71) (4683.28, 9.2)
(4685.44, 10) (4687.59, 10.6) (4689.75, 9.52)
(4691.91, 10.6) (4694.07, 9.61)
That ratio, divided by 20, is 0.69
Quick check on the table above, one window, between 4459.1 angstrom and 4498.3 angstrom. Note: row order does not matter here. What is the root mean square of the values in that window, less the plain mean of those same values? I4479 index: 0.036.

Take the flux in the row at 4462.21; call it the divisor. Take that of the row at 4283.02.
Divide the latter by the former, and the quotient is 1.1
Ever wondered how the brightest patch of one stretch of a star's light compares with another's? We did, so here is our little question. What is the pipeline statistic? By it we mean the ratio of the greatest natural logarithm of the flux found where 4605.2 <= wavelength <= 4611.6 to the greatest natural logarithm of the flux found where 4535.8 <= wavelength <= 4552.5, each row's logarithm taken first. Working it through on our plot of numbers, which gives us 1.09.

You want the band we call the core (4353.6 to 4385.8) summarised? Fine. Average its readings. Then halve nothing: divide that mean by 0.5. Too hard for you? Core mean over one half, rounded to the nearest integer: 16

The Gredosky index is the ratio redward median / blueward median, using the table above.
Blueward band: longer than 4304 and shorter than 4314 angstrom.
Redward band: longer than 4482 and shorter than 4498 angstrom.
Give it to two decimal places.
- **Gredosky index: 1.84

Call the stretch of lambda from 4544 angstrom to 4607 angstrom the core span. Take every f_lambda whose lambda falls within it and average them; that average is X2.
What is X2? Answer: 10.0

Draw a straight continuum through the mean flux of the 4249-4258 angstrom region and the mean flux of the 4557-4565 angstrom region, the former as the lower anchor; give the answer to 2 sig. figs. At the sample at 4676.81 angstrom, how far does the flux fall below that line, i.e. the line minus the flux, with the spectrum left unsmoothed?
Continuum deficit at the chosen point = -2.4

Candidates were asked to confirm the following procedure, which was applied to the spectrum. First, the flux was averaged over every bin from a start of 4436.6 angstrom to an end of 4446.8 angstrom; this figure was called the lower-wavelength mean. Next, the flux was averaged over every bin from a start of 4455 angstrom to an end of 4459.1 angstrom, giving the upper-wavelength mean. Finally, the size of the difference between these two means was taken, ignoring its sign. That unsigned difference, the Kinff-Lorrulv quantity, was 0.2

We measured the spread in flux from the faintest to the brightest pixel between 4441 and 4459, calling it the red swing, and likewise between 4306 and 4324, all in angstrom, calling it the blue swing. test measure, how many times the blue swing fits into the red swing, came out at 0.26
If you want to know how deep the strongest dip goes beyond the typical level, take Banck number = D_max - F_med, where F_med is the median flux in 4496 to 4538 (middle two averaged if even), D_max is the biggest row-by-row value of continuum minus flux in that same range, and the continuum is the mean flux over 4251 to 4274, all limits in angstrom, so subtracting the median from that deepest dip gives -10.9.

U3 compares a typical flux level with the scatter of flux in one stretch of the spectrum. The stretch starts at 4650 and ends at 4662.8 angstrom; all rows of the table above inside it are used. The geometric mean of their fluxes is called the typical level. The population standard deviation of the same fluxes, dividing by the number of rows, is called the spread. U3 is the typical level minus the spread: 10.2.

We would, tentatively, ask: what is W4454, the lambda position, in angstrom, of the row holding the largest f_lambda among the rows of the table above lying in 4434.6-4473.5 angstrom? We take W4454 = 4439.66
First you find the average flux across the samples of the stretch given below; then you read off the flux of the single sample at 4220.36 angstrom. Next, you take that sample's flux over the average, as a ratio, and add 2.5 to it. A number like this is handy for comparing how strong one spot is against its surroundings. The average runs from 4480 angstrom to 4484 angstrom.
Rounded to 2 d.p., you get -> 3.41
